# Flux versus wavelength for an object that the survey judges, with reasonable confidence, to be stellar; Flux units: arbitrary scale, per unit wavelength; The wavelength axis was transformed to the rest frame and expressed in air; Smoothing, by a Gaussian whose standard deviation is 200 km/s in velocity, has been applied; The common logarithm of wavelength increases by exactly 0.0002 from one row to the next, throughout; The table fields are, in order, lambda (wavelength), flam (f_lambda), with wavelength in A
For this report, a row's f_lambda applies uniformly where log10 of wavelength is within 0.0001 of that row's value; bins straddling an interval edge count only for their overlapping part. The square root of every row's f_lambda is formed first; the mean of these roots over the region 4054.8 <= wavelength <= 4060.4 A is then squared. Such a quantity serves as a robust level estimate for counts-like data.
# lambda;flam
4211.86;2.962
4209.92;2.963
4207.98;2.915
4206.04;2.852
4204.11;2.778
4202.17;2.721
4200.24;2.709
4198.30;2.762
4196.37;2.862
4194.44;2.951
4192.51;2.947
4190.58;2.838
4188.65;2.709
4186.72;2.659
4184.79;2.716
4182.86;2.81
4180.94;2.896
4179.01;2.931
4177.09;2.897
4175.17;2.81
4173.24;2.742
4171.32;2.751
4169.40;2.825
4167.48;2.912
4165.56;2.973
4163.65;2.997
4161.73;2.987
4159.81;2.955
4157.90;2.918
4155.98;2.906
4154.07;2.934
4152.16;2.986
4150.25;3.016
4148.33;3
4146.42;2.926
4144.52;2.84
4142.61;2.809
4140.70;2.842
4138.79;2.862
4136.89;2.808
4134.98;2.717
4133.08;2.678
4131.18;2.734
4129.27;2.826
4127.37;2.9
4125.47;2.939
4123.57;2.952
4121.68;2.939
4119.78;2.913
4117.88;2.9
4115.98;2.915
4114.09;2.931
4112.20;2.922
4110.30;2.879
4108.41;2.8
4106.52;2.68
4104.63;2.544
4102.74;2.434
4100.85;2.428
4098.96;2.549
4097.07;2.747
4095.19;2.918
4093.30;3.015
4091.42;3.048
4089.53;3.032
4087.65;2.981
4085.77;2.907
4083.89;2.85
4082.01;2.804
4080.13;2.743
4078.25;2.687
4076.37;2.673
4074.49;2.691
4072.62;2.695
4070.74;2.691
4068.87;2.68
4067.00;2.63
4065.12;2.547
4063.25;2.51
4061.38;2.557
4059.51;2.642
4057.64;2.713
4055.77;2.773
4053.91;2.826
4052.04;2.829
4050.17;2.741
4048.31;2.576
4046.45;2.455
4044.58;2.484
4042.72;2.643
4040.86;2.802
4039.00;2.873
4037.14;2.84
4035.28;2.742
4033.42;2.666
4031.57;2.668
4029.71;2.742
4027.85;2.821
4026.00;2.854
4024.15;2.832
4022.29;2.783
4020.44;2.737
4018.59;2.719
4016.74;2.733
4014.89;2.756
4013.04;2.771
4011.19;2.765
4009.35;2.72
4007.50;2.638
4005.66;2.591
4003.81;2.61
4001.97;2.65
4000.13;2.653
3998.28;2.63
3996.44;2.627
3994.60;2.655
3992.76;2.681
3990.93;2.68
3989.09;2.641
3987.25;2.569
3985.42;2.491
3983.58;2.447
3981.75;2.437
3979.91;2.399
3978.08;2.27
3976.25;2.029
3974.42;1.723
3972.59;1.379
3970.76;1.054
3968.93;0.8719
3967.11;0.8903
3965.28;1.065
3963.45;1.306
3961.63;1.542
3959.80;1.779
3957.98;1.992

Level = 2.71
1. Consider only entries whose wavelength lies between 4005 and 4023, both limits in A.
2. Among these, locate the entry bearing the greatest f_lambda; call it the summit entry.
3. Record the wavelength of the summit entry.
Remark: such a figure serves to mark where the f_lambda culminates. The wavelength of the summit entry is 4022.29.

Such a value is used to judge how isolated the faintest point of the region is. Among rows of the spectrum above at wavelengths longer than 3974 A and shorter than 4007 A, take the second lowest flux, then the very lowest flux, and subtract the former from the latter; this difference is -0.31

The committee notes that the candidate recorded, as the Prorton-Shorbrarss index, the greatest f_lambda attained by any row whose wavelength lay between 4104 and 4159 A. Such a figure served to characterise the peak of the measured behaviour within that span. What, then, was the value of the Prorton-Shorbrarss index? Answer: 3.016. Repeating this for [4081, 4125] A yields 3.048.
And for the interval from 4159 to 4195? 2.997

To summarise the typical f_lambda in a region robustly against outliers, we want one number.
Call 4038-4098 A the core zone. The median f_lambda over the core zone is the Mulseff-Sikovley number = 2.73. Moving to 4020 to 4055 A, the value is 2.74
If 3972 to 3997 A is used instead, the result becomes 2.47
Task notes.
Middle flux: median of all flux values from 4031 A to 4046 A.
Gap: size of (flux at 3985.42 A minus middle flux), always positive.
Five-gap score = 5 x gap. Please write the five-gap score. 1.1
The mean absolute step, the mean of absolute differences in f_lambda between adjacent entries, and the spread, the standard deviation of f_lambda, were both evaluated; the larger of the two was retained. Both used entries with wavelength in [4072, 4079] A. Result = 0.012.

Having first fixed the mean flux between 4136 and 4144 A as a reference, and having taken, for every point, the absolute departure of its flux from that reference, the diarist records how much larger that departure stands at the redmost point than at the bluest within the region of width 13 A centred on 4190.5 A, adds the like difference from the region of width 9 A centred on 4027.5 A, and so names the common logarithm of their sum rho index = -1.11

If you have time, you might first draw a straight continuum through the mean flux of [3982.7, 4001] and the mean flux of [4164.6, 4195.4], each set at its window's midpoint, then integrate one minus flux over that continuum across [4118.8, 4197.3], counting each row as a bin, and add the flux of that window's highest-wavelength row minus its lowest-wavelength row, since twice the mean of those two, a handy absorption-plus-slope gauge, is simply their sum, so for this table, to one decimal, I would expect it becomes -1.7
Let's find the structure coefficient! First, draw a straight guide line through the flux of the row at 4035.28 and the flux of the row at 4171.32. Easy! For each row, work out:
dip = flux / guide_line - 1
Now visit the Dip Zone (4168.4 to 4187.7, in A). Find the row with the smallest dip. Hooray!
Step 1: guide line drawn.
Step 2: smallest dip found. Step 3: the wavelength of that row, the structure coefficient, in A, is 4186.72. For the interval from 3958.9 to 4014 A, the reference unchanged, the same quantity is 3968.93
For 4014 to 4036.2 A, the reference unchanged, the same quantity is 4033.42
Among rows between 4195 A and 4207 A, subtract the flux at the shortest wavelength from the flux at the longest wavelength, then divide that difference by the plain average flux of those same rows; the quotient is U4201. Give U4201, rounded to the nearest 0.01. 0.00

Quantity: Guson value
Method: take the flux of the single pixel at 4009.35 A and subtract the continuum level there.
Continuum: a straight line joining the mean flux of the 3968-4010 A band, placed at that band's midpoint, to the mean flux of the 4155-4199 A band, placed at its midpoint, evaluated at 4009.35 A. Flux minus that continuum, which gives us 0.34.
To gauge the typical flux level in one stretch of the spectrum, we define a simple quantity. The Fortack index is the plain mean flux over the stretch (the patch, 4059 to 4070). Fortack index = 2.59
